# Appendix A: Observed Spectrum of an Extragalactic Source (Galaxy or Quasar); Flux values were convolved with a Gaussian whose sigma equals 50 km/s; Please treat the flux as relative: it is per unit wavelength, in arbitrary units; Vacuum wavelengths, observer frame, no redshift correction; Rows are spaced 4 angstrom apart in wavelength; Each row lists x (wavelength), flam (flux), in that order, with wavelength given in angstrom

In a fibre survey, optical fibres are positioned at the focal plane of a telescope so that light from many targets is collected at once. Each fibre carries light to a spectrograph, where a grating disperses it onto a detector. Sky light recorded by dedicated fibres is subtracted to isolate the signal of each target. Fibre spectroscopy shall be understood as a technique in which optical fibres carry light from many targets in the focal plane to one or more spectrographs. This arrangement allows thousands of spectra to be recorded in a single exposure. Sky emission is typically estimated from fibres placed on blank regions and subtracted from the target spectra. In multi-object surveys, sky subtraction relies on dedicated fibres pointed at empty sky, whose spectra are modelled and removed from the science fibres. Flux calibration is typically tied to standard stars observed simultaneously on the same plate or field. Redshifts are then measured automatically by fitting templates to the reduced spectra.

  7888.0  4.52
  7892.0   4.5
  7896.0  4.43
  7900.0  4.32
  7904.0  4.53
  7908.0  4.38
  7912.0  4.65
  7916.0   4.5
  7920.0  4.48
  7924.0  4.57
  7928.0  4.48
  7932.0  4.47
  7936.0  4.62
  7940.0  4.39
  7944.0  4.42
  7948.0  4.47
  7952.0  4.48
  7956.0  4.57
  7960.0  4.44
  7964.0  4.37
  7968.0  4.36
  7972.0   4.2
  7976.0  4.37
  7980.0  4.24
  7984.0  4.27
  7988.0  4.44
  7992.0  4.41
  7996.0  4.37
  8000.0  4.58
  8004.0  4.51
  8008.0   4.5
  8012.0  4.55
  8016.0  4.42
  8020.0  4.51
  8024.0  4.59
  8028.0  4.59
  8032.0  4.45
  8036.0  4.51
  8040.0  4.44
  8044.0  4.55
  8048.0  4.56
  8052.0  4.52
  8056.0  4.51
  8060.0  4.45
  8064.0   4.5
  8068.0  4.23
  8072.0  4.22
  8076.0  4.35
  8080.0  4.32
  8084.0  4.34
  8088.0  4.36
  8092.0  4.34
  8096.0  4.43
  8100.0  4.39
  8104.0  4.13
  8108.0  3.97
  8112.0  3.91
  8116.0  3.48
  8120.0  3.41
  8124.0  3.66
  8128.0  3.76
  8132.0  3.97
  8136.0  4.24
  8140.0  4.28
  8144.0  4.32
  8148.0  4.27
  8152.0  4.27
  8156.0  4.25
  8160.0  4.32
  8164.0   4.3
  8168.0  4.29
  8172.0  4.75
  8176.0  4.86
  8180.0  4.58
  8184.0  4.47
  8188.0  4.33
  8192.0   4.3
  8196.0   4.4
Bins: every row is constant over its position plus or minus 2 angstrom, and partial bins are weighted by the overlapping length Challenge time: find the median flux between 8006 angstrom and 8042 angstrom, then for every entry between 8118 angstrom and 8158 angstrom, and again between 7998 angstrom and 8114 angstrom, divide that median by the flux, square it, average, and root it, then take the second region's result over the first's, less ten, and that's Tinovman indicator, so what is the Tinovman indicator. -9.09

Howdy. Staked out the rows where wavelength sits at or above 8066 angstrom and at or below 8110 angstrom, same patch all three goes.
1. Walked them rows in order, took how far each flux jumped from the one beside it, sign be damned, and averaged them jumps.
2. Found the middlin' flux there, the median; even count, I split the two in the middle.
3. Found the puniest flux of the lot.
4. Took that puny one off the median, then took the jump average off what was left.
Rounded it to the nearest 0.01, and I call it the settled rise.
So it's 0.29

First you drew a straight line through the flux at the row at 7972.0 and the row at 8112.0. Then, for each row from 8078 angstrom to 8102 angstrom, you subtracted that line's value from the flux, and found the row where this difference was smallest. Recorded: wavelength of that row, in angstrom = 8080.0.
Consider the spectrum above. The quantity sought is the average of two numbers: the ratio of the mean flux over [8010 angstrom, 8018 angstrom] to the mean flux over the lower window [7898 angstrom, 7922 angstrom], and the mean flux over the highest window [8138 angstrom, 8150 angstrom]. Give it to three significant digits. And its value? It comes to 2.65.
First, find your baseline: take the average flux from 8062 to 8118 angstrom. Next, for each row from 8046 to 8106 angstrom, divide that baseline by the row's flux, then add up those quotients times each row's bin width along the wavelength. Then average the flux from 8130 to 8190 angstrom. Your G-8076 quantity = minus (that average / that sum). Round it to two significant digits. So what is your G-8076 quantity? -0.076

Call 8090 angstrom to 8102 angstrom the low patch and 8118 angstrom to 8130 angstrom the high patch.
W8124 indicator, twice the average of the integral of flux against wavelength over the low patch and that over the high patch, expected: 96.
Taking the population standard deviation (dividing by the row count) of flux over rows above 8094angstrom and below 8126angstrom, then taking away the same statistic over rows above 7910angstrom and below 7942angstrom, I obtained 0.28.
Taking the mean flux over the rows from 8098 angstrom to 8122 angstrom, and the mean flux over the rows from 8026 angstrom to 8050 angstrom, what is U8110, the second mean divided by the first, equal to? 1.16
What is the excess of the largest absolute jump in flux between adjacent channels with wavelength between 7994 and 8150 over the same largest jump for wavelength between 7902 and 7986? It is 0.16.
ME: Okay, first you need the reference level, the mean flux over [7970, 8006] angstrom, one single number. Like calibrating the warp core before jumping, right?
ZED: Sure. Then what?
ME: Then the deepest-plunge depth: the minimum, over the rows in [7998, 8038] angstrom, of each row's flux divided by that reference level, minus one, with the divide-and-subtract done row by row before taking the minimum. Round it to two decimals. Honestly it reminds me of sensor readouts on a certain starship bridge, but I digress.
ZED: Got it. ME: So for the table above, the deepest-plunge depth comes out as 0.01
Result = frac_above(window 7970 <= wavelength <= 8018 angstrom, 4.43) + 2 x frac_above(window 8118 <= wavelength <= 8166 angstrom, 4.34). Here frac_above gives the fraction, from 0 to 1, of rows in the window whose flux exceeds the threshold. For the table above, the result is 0.42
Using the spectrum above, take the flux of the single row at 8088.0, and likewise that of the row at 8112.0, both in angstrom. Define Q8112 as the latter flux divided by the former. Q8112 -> 0.90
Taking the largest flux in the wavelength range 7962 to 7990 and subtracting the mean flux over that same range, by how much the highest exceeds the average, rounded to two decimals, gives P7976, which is 0.12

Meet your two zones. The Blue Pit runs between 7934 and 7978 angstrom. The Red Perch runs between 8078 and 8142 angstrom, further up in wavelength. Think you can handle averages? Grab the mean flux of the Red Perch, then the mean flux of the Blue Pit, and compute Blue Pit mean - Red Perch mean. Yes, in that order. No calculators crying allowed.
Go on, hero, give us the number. 0.4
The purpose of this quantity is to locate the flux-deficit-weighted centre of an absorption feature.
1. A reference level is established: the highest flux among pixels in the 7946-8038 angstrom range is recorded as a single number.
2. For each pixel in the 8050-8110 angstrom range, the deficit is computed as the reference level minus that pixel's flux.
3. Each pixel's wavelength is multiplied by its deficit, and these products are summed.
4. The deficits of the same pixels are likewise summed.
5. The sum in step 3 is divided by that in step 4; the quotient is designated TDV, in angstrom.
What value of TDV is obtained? 8086.4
